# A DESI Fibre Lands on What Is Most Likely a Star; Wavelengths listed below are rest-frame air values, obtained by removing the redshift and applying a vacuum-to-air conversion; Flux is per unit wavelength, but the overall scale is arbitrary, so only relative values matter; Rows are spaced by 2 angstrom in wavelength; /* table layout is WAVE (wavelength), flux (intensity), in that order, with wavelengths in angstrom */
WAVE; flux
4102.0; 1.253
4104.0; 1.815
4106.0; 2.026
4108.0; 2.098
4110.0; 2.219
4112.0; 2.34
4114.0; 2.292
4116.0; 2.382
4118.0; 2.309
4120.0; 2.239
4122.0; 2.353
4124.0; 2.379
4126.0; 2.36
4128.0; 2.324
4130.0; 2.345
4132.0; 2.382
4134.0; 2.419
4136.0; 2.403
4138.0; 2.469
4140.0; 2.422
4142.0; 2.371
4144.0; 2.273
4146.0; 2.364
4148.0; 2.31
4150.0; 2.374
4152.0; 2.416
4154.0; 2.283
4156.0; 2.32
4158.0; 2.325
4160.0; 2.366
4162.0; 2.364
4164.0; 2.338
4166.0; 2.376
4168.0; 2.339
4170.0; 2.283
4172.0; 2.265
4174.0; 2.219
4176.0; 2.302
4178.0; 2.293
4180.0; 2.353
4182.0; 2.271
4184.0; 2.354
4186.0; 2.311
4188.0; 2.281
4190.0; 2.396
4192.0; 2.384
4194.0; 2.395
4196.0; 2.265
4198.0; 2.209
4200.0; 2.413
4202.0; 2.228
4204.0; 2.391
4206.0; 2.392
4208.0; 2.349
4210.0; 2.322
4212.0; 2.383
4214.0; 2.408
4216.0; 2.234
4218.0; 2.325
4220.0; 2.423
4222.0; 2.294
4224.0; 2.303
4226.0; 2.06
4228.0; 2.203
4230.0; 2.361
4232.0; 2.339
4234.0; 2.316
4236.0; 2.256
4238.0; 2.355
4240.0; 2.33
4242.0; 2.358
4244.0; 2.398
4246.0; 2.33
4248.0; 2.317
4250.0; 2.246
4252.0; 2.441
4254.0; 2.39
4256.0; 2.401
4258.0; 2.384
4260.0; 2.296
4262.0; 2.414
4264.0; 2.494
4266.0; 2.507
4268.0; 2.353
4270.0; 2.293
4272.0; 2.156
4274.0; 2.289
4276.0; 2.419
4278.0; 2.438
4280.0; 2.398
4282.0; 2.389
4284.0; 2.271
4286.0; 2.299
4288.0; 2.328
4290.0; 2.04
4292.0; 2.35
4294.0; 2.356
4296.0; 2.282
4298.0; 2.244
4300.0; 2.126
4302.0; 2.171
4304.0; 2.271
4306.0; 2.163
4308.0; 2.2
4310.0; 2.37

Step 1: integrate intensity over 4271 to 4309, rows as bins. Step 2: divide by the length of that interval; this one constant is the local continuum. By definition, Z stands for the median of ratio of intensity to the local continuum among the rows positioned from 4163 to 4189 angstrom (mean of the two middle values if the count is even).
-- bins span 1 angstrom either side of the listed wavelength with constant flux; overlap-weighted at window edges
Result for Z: 1.01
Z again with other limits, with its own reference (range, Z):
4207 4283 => 1.03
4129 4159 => 1.04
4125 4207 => 1.04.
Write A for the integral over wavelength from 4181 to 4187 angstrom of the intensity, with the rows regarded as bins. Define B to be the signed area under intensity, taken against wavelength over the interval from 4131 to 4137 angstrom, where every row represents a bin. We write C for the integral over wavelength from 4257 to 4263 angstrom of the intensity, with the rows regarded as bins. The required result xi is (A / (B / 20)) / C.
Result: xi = 1.36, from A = 13.9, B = 14.41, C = 14.2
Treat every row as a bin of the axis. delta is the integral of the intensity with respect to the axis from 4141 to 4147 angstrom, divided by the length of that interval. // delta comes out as 2.34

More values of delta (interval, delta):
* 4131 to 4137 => 2.40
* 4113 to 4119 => 2.33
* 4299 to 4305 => 2.19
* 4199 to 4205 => 2.34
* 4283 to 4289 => 2.30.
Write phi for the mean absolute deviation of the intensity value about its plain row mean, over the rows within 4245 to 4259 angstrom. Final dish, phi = 0.052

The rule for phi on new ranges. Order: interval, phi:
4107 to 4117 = 0.086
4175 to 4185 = 0.031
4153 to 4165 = 0.023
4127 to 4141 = 0.038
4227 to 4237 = 0.052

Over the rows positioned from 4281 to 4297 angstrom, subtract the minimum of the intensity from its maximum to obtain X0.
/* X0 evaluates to 0.35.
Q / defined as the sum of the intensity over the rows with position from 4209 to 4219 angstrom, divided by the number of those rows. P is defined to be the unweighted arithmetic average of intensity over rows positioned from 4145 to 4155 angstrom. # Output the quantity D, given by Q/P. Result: 0.99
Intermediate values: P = 2.35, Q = 2.33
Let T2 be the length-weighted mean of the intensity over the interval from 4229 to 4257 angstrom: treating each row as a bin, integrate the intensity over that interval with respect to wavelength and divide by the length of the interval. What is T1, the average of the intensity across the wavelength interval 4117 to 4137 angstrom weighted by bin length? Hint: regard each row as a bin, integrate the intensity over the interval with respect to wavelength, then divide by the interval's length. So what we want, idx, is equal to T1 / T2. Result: 1.00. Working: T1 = 2.35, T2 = 2.35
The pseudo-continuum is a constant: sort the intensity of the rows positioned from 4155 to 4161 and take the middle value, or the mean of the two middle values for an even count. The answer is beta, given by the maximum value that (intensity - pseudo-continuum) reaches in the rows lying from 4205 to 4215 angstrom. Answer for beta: 0.08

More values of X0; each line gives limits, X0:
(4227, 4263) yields 0.24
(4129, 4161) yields 0.20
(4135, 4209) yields 0.26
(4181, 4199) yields 0.19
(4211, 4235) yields 0.36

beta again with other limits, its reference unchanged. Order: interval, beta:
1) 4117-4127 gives 0.05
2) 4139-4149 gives 0.10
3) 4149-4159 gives 0.09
